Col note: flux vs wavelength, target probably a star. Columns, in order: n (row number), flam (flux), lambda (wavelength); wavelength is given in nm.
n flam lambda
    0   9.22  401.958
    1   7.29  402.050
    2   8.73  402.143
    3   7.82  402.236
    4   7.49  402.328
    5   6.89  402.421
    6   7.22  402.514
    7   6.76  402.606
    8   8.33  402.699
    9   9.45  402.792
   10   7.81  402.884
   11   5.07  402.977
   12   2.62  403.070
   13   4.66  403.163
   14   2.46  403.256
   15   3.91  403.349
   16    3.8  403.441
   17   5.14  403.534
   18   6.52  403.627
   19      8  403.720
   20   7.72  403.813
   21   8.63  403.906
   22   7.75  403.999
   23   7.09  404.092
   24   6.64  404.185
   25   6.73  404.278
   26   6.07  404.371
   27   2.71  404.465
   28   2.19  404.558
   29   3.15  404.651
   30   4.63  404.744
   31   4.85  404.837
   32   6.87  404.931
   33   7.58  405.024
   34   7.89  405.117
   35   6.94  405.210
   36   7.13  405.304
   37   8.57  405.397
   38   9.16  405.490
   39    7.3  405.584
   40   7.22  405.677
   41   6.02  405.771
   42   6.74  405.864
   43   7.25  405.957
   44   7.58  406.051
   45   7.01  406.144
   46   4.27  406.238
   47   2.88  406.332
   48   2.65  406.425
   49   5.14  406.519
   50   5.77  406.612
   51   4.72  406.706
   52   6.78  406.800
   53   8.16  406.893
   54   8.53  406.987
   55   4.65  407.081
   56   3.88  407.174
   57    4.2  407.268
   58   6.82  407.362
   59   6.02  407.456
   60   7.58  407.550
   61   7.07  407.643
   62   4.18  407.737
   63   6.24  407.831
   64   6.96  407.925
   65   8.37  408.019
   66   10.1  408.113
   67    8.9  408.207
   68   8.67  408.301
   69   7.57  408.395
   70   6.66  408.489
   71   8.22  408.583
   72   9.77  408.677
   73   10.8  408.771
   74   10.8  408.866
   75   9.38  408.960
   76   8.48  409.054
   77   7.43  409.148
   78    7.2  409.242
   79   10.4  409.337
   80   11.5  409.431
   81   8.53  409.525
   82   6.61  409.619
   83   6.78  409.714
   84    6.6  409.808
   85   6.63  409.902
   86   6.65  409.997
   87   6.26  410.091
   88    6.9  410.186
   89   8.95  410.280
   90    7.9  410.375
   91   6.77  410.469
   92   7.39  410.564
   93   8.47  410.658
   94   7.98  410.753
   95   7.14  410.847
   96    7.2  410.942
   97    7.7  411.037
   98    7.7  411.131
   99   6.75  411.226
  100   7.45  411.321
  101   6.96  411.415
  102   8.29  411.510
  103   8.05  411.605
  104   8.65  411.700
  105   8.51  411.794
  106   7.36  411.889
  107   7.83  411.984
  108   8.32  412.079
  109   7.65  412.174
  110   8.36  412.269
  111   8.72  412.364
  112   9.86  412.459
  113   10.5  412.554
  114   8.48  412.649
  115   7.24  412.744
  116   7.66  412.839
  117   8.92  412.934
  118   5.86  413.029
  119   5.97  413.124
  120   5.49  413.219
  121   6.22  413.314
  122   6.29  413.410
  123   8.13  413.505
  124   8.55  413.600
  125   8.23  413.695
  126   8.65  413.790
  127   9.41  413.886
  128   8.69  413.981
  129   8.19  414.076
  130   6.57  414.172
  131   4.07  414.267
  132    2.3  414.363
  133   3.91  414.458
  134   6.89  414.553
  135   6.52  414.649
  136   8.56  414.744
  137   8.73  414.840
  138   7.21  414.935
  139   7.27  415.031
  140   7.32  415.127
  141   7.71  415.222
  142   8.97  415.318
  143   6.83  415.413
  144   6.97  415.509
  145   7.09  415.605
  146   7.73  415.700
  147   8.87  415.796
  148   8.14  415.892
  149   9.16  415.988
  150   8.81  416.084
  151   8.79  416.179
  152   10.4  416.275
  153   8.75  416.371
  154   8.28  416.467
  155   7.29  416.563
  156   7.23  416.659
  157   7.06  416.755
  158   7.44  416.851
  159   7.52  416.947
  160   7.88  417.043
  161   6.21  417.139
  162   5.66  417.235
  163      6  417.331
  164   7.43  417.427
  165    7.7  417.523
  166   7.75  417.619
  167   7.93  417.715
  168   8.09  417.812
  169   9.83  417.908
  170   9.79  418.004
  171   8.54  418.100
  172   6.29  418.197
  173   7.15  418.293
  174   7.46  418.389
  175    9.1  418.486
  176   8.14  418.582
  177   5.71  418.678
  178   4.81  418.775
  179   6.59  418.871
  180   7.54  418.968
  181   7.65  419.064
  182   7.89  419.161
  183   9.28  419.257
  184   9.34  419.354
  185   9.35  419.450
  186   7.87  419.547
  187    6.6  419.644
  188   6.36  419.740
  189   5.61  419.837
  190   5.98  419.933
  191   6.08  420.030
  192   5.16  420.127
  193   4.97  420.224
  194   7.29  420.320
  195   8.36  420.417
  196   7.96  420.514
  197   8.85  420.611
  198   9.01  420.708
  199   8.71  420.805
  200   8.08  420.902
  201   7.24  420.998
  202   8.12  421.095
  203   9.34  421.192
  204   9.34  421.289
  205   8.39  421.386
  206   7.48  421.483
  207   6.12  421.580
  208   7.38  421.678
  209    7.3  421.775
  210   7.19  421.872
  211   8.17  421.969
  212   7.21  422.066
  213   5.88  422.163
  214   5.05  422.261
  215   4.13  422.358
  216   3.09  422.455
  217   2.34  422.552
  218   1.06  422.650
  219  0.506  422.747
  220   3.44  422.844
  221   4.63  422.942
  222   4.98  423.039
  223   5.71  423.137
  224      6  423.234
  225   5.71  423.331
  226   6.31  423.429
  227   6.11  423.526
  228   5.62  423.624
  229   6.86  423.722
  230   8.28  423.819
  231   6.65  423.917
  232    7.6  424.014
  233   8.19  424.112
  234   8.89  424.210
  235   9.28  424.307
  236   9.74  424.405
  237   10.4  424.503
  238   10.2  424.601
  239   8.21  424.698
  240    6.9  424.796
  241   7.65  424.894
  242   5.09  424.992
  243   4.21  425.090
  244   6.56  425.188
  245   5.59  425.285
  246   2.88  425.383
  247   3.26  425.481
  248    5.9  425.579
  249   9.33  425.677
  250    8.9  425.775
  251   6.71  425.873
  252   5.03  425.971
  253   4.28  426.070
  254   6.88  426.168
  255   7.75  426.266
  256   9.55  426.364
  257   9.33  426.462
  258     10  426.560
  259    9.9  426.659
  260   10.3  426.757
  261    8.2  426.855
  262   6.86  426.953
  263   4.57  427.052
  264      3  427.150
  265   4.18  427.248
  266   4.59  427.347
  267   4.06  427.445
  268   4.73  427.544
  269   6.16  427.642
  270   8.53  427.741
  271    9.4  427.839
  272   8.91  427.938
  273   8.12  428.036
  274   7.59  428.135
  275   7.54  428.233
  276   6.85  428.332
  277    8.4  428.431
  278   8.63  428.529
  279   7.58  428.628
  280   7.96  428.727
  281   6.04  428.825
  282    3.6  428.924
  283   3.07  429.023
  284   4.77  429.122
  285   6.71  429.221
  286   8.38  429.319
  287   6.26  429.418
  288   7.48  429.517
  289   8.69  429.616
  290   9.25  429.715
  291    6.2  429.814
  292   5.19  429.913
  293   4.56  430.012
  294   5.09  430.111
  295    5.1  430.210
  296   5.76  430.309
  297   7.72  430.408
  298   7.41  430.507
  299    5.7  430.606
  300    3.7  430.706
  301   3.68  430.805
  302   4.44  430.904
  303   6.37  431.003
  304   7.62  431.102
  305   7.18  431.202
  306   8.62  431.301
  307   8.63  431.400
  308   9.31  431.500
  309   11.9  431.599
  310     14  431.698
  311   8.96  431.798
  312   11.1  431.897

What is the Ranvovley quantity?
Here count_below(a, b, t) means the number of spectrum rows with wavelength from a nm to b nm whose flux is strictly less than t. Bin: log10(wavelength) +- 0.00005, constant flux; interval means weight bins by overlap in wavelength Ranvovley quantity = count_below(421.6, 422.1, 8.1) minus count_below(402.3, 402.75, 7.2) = 2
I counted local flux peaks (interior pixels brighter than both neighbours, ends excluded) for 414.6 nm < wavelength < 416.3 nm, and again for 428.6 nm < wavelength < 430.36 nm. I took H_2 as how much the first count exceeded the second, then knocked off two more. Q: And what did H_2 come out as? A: -1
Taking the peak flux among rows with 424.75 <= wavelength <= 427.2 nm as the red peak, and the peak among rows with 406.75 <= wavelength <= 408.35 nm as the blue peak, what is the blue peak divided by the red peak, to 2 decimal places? 0.98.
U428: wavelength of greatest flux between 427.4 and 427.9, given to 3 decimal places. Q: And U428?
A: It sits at 427.839 nm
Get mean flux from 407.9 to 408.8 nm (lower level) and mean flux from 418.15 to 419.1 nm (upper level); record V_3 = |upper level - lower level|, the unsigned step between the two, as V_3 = 1.6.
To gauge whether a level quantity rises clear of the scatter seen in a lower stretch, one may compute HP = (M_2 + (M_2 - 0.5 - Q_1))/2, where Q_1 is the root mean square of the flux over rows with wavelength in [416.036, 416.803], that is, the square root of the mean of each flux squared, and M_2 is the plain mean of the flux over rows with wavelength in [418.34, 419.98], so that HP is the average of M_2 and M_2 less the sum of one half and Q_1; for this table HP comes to 2.9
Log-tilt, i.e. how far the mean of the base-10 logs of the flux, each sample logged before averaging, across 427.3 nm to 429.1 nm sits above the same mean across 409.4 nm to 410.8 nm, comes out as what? -0.066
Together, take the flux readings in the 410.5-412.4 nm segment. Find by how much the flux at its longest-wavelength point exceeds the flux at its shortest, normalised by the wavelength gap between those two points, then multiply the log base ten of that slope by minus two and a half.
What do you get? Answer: 0.3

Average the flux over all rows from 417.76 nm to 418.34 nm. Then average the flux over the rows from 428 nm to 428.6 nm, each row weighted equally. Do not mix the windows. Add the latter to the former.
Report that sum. 16.1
